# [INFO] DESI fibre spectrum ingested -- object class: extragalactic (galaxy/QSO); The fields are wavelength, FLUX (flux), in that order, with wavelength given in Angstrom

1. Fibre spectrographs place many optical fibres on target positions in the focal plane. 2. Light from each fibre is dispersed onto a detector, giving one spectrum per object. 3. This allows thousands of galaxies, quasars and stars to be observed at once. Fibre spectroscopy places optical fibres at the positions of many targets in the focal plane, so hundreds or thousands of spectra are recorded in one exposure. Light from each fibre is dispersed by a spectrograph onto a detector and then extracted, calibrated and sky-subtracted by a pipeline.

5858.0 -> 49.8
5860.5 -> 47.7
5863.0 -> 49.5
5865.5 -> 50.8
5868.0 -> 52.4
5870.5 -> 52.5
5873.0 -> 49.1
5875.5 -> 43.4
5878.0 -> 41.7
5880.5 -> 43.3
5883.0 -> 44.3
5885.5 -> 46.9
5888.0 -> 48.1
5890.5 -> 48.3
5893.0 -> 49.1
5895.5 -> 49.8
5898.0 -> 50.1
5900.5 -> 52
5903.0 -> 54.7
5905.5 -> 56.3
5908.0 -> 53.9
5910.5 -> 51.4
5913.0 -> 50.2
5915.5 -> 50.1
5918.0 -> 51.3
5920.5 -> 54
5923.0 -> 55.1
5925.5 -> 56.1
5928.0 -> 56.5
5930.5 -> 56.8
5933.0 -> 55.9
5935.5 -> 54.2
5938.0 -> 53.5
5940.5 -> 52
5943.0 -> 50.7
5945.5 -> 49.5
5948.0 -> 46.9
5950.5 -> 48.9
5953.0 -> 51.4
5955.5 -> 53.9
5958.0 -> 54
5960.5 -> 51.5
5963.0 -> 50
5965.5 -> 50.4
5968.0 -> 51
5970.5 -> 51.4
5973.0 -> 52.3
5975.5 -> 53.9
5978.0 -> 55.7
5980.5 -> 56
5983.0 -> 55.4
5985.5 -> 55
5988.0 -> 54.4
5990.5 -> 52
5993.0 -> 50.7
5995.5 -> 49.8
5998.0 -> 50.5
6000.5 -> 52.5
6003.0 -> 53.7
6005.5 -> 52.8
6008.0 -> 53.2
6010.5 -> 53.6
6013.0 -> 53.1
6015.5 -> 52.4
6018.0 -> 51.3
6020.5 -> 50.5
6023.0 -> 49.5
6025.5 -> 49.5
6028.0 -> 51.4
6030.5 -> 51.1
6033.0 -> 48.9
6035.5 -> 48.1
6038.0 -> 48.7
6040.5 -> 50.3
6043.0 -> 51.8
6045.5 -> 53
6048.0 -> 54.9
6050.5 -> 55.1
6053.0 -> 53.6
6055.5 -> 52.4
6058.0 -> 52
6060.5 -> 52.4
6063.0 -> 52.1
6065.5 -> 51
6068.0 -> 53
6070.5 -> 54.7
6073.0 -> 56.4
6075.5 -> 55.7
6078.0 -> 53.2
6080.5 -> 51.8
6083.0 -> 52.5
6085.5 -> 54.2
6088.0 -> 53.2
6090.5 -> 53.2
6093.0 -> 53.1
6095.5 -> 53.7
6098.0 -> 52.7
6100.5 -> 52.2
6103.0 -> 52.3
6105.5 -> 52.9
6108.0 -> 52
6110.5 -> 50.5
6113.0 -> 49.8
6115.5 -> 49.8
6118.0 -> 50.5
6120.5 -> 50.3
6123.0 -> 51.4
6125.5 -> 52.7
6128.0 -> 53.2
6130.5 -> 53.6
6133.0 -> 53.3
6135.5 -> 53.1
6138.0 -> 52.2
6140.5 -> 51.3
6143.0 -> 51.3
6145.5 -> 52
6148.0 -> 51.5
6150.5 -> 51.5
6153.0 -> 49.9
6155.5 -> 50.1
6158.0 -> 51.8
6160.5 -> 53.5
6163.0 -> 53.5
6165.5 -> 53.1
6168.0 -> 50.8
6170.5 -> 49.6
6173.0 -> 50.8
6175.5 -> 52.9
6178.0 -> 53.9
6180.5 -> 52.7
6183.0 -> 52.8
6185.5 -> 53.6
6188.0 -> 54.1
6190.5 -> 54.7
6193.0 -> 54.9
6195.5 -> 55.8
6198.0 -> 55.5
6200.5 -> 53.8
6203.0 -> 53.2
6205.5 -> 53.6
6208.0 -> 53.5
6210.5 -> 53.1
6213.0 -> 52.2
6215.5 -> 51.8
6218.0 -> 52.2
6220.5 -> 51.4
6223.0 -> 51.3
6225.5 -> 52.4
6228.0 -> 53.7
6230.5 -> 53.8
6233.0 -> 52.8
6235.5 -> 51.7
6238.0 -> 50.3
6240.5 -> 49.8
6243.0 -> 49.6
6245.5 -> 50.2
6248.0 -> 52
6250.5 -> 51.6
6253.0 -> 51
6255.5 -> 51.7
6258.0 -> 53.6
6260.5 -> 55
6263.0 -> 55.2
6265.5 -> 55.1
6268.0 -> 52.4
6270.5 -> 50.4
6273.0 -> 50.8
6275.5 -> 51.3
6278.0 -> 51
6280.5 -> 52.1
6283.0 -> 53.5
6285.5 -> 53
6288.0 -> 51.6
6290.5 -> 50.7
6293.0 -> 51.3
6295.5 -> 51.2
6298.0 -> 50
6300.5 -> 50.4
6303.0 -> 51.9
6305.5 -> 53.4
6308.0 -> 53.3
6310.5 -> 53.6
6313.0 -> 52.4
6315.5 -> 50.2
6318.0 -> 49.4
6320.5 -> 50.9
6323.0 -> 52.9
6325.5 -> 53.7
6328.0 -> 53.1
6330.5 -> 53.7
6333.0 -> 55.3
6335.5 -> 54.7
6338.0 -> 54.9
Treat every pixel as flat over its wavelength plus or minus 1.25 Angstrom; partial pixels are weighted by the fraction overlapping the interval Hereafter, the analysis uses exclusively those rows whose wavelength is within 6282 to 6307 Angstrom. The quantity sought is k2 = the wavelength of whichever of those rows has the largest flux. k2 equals 6283.0 Angstrom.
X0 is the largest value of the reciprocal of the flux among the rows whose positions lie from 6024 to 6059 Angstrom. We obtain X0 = 0.0208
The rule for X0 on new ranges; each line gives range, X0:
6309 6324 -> 0.0202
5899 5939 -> 0.0200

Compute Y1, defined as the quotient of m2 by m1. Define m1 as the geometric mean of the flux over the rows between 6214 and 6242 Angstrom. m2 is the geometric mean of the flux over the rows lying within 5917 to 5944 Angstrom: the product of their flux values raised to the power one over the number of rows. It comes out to 1.04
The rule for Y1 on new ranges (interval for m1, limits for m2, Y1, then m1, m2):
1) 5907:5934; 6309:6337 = 0.98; 53.7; 52.7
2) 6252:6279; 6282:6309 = 0.99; 52.5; 51.8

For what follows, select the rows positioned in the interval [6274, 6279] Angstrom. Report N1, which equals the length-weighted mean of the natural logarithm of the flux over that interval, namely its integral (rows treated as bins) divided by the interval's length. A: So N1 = 3.93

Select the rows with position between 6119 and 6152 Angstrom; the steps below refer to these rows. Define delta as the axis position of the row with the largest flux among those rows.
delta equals 6130.5 Angstrom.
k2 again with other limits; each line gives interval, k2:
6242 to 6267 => 6263.0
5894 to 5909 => 5905.5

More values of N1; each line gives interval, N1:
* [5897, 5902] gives 3.94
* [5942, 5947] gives 3.91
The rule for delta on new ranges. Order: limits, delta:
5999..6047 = 6003.0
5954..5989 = 5980.5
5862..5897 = 5870.5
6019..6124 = 6073.0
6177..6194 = 6193.0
